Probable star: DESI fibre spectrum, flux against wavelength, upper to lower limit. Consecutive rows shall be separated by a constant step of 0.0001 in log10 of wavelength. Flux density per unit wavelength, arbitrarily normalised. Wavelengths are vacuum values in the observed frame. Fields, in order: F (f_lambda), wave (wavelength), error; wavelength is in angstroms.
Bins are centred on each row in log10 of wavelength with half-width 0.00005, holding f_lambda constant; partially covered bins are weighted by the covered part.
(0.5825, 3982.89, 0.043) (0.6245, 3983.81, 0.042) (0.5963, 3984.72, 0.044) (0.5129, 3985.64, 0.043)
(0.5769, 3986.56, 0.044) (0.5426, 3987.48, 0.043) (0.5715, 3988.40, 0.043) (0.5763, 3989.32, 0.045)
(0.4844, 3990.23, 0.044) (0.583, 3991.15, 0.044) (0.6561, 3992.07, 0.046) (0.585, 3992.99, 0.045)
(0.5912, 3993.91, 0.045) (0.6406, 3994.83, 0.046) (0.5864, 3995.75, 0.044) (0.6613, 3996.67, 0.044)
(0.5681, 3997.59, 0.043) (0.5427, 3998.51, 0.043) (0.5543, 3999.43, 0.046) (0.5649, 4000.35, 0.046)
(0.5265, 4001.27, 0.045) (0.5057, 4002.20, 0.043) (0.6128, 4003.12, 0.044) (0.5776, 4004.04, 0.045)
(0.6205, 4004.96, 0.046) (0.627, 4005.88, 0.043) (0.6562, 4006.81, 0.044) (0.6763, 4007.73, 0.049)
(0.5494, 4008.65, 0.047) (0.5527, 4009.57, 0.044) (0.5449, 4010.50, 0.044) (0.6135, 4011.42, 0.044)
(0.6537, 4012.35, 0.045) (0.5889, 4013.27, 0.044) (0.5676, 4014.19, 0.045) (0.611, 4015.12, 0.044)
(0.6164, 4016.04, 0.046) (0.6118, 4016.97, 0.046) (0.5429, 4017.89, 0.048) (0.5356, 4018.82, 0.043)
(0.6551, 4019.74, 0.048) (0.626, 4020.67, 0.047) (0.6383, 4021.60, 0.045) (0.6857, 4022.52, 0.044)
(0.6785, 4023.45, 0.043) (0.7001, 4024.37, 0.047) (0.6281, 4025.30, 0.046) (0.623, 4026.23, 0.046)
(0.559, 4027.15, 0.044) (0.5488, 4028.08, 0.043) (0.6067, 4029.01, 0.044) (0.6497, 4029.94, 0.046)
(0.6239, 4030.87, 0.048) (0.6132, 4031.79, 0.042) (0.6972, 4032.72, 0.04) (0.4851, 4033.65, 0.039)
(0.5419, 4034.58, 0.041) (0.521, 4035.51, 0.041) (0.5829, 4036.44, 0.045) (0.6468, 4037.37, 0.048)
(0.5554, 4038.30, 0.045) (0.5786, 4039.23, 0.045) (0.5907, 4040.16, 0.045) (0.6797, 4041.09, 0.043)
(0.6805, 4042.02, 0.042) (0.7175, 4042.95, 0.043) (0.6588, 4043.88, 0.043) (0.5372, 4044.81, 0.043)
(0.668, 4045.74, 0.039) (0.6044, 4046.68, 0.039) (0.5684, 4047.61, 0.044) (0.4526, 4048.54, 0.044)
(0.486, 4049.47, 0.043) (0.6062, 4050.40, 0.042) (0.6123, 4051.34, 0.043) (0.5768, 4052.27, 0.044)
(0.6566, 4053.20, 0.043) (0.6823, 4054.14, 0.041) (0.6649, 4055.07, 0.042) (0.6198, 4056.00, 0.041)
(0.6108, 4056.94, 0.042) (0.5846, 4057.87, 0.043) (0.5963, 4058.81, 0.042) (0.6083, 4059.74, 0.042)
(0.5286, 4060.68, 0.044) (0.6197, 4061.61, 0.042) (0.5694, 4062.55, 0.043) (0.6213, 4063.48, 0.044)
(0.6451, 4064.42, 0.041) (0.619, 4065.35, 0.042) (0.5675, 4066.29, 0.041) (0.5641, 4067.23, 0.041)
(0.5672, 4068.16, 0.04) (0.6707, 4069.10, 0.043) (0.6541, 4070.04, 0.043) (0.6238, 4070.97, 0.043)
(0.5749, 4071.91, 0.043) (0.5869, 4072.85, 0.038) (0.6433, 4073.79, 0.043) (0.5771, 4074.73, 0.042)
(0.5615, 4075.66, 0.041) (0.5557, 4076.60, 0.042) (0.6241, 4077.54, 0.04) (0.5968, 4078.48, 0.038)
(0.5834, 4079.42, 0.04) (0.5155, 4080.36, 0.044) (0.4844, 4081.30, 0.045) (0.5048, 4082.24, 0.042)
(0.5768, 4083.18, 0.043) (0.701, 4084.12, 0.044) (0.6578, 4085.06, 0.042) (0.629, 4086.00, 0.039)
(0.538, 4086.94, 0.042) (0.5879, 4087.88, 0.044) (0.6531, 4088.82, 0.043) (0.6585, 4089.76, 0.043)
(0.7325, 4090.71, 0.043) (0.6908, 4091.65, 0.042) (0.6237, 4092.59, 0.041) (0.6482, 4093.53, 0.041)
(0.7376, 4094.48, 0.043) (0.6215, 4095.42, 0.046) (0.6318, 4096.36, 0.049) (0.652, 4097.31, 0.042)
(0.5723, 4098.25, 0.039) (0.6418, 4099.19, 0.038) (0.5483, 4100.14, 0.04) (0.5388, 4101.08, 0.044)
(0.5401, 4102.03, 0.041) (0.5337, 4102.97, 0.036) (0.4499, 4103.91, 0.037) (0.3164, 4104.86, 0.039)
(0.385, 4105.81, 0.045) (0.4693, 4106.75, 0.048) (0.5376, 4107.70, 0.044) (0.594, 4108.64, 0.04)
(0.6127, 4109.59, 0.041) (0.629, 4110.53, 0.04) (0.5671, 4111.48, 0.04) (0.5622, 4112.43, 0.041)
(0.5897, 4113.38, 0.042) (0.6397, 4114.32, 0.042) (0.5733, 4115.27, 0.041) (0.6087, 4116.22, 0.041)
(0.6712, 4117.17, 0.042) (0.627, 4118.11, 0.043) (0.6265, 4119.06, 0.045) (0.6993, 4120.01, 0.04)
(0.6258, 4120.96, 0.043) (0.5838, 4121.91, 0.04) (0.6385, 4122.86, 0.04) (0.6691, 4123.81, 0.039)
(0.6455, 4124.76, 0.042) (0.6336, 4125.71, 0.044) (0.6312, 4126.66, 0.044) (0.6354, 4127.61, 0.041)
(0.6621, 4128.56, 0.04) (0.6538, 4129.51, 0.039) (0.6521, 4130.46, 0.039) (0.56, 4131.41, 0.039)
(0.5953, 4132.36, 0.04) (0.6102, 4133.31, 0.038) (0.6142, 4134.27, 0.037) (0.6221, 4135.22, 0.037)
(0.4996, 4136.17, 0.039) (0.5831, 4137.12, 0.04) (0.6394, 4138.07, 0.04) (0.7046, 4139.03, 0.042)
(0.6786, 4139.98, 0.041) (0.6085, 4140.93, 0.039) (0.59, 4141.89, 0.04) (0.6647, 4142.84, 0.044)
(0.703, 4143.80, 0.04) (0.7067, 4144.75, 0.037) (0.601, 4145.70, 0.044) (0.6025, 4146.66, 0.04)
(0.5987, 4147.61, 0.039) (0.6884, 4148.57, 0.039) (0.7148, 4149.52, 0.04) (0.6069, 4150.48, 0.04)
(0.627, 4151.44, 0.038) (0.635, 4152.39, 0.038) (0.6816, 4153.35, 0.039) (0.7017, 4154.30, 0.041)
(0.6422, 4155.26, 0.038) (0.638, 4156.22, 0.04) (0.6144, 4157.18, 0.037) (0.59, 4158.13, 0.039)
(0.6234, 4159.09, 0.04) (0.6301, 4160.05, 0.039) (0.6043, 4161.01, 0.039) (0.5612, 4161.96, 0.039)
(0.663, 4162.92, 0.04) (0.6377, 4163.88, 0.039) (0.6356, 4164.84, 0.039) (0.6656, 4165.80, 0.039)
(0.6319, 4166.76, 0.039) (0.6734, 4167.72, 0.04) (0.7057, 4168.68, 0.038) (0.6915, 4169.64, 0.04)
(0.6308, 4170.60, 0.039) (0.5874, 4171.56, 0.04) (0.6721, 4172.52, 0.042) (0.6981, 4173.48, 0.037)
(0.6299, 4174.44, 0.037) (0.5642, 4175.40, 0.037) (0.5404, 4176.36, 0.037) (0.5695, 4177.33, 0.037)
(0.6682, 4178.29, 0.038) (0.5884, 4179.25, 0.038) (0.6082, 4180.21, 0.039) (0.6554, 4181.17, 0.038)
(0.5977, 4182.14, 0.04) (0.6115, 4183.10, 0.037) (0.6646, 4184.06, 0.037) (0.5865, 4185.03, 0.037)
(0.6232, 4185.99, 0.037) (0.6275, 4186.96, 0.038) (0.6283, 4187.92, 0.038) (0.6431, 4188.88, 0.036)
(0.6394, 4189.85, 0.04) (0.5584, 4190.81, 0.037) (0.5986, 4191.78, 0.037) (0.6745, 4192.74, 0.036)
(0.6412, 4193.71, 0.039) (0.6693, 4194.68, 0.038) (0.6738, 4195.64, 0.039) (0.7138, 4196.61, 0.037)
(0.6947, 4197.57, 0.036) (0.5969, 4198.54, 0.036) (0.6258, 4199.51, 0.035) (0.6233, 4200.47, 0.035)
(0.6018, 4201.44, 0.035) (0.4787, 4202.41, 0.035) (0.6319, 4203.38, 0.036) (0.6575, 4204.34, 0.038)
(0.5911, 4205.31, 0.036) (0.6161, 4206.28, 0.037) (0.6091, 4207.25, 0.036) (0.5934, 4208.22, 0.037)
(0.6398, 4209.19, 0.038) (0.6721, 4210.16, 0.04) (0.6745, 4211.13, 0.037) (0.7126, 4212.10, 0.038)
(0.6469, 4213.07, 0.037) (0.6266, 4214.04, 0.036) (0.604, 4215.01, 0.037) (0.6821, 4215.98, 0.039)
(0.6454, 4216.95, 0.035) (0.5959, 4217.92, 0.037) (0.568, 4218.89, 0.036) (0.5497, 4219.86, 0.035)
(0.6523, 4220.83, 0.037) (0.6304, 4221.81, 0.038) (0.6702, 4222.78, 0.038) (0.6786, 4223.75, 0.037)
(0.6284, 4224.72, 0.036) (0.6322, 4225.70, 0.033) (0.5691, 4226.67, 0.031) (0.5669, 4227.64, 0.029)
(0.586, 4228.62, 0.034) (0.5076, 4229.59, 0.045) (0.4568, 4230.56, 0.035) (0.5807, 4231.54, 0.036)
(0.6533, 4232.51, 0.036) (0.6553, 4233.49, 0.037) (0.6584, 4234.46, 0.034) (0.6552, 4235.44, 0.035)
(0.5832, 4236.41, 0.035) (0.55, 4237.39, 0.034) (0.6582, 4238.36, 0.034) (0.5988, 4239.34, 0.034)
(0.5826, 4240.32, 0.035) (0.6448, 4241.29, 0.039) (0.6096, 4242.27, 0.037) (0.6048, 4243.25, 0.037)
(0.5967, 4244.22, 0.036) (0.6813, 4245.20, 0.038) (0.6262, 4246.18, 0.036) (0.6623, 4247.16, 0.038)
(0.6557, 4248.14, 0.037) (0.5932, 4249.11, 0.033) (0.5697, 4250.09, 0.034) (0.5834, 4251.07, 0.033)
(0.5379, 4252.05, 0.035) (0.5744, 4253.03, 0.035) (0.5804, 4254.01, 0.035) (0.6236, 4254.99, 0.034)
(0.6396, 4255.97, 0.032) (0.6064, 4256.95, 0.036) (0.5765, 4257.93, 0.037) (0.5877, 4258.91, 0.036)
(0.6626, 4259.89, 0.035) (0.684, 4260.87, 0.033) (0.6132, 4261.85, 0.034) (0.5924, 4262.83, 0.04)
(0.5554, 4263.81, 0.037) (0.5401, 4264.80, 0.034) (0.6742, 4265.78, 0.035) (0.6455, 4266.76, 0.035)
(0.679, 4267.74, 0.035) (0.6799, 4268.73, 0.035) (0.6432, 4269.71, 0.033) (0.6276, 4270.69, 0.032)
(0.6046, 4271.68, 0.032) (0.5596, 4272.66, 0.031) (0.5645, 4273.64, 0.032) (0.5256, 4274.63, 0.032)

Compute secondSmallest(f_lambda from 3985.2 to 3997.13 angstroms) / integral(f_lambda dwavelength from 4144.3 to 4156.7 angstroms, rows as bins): 0.064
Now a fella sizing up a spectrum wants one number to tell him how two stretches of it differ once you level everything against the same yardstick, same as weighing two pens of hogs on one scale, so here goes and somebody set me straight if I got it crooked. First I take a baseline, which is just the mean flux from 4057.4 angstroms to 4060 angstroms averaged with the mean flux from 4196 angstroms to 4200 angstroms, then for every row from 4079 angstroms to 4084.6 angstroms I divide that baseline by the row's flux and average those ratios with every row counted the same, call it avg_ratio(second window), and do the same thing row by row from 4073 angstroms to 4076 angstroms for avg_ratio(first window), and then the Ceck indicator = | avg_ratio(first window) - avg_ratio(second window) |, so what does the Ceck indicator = 0.08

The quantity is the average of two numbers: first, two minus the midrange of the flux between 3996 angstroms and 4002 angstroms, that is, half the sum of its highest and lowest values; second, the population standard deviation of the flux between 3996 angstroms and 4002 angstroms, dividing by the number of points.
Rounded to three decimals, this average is 0.725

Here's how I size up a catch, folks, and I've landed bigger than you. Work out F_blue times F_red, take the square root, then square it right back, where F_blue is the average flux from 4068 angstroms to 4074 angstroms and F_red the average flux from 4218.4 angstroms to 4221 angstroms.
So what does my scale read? 0.36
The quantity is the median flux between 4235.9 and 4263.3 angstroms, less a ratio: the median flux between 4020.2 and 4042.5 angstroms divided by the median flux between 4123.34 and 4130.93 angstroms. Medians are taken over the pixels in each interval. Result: -0.36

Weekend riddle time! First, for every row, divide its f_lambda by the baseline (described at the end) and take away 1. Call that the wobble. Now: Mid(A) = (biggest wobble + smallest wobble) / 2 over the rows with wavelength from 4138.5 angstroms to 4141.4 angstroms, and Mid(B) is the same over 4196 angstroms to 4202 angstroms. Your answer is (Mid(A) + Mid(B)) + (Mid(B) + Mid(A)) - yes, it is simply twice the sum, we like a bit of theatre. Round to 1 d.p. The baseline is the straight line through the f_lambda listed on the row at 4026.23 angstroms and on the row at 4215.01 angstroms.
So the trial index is 0.3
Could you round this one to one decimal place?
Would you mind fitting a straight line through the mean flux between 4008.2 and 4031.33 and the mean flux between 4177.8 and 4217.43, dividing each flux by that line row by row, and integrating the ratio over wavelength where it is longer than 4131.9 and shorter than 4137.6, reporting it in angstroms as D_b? 5.4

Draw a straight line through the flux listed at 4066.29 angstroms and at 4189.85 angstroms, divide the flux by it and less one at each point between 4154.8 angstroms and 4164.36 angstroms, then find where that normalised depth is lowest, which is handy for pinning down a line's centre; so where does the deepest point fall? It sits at 4161.96 angstroms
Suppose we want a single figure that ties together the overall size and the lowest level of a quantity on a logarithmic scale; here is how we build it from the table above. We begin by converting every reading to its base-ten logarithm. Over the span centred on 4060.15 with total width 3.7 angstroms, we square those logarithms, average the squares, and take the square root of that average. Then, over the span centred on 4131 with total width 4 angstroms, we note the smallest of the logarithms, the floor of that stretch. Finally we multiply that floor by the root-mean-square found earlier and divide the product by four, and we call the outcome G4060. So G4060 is -0.0147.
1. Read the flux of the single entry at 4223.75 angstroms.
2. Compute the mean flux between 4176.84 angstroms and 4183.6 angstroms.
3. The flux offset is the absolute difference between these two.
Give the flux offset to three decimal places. 0.064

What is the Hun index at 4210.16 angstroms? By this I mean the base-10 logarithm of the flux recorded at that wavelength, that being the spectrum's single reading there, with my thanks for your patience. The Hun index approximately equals -0.173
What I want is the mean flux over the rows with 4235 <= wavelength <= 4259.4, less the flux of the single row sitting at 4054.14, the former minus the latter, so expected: -0.075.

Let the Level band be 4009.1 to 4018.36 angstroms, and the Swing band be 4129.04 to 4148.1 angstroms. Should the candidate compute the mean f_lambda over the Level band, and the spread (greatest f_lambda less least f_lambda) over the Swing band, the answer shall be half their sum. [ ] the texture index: 0.40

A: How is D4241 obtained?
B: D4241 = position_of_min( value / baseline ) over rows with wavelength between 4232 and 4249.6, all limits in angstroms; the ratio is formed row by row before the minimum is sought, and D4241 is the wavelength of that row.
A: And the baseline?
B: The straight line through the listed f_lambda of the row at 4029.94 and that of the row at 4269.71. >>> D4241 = 4237.39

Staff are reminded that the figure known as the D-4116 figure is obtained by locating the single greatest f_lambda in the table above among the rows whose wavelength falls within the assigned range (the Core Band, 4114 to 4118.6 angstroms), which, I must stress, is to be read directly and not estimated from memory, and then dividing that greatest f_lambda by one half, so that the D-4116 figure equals 1.34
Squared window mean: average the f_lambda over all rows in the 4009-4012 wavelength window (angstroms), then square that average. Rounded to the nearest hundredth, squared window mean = 0.33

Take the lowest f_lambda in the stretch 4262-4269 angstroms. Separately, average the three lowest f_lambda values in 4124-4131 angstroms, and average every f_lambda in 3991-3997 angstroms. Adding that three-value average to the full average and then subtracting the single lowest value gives 0.71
